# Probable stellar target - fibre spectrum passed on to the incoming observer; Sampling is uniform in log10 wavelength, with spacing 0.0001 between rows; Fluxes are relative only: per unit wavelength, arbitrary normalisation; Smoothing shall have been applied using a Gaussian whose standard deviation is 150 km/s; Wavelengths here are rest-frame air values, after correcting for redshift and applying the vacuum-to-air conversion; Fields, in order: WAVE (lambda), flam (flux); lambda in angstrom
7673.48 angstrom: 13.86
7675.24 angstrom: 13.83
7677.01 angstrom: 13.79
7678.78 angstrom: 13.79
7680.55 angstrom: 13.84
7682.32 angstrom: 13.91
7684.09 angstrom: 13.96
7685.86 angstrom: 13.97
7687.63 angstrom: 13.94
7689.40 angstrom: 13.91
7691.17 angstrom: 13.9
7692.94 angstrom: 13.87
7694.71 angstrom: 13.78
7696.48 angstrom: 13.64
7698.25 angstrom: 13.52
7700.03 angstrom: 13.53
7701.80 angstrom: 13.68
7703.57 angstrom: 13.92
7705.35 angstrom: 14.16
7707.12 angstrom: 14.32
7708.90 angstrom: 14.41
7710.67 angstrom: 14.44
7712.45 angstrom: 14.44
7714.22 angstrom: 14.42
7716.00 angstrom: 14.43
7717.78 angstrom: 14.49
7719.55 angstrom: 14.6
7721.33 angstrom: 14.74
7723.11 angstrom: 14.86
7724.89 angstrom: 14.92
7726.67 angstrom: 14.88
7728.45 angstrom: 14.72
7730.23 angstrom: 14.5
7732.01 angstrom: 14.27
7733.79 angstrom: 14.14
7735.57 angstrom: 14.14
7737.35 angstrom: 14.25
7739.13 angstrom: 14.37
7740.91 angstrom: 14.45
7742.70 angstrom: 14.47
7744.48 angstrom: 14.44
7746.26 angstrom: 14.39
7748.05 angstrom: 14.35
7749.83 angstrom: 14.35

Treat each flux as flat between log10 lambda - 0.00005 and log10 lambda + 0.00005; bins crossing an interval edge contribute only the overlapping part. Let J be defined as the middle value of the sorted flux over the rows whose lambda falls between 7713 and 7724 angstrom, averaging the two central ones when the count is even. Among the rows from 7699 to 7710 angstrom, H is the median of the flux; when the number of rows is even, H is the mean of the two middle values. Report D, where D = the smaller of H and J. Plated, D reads 14.04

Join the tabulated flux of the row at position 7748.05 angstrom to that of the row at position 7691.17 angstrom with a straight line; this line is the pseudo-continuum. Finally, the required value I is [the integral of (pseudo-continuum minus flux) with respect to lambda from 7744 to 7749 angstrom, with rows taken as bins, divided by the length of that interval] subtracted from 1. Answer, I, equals 1.05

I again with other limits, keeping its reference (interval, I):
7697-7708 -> 0.86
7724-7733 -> 1.46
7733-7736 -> 0.90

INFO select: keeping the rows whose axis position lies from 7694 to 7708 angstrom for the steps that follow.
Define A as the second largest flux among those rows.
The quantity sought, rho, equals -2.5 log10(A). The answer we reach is -2.88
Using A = 14.16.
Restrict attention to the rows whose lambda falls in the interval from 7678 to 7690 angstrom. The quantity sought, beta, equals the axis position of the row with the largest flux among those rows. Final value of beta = 7685.86 angstrom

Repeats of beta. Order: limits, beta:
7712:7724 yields 7723.11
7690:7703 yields 7691.17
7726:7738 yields 7726.67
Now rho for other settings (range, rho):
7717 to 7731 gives -2.93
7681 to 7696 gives -2.86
